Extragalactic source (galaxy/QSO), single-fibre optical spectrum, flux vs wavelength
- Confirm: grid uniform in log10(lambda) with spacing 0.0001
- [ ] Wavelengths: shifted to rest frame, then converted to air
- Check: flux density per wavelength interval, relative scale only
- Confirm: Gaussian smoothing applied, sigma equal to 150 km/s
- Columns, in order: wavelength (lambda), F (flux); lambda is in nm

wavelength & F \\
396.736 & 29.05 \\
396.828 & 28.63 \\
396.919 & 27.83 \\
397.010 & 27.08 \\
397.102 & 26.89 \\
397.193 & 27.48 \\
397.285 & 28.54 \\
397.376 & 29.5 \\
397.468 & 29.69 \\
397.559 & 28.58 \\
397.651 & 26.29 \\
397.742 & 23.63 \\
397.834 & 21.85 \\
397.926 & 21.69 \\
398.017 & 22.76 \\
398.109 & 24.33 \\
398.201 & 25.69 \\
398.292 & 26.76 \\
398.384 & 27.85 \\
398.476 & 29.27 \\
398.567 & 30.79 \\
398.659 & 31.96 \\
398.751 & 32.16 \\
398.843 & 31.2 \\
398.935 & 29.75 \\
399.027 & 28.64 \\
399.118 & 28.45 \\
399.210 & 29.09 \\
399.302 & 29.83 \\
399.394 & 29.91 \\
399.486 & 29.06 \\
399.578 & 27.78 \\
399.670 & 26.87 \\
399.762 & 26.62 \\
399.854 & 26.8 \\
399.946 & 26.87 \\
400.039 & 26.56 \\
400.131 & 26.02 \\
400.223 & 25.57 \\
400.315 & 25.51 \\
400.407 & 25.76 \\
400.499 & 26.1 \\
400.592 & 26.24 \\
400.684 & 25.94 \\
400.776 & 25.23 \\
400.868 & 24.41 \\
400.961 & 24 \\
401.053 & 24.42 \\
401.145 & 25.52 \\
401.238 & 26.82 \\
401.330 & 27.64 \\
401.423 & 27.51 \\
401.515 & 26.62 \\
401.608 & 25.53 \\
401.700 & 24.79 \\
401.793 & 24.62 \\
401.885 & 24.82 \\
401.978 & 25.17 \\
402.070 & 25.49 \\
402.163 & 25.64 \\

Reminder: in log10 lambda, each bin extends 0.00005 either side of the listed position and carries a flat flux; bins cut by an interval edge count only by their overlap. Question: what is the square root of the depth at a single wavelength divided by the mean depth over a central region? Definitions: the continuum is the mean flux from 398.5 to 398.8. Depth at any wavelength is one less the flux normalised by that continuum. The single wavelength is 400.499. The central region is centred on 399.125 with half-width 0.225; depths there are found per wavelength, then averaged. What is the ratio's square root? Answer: 1.5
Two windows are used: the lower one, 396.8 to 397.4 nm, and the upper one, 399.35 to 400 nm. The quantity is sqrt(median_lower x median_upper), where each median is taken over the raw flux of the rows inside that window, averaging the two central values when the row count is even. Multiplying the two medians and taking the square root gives 27.3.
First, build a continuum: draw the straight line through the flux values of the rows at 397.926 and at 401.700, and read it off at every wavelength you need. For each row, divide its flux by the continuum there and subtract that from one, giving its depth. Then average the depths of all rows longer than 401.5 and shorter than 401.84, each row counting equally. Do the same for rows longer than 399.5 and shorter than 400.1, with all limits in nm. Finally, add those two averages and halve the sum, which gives -0.092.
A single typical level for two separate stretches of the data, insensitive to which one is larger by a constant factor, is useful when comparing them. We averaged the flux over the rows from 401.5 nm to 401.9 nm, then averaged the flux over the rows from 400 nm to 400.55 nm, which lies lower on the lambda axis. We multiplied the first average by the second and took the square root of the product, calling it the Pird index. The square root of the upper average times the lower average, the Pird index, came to 25.6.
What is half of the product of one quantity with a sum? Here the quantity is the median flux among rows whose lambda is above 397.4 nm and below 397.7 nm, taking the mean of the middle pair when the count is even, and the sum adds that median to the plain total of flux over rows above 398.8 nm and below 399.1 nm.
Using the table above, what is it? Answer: 1689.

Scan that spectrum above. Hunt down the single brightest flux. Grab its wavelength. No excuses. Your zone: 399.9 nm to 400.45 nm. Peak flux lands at 399.946 nm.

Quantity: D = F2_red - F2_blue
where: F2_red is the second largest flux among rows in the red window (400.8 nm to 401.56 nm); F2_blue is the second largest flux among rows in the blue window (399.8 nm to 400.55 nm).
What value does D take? 1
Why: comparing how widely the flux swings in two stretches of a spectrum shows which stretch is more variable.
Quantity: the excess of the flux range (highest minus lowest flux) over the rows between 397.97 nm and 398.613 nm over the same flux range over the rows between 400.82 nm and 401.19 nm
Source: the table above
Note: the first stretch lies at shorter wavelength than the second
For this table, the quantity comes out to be 7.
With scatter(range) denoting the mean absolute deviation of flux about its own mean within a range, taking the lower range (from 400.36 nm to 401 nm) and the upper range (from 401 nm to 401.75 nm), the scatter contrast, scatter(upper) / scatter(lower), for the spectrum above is 1.5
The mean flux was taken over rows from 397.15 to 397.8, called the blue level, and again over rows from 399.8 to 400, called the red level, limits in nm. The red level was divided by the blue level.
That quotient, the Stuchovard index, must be 0.97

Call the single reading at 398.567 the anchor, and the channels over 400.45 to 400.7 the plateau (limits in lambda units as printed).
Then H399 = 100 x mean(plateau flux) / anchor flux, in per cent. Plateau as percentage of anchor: 85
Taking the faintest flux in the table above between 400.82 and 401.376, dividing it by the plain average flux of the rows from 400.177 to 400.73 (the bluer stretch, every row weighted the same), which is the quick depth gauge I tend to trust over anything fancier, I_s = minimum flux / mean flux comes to 0.93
